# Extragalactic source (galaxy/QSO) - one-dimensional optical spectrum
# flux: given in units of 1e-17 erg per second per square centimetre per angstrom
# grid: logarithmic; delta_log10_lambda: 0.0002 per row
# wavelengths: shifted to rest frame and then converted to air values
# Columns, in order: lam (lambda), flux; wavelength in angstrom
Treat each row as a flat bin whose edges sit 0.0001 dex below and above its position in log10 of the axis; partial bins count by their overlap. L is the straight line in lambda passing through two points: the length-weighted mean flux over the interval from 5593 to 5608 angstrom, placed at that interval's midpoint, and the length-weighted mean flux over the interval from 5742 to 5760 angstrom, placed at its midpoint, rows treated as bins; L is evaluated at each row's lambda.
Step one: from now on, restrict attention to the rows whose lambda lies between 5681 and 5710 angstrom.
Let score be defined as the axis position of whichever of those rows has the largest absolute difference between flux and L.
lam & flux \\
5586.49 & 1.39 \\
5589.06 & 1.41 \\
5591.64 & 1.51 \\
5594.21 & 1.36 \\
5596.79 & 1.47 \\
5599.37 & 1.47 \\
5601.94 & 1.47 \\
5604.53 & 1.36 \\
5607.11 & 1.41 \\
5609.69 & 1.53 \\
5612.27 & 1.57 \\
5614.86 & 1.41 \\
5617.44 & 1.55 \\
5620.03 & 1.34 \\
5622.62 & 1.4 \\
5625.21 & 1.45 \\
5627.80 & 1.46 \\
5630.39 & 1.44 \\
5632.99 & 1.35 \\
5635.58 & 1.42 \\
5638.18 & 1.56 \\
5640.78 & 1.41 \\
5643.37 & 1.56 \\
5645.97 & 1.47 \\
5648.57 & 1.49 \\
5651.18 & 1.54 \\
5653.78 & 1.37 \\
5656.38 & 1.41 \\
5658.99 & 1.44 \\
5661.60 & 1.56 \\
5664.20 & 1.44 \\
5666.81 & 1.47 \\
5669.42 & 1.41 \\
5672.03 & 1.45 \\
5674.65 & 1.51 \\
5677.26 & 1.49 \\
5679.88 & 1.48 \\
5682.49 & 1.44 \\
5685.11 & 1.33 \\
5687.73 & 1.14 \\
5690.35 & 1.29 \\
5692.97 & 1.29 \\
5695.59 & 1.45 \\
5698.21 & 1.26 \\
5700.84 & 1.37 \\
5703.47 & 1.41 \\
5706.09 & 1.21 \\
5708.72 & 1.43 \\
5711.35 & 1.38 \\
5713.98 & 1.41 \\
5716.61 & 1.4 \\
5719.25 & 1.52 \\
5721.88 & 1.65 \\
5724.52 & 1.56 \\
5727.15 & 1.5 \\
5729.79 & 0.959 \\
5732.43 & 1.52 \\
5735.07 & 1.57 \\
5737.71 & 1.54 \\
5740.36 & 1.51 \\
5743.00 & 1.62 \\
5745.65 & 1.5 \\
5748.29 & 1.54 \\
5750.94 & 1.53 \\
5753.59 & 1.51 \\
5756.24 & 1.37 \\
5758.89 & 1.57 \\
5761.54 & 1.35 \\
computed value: 5687.73 angstrom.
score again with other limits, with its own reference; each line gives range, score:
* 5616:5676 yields 5617.44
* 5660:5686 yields 5685.11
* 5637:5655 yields 5638.18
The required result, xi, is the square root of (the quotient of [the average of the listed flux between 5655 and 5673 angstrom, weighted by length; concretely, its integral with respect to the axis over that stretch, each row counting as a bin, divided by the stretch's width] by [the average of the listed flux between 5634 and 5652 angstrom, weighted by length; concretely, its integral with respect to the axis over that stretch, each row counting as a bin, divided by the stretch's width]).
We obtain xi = 0.988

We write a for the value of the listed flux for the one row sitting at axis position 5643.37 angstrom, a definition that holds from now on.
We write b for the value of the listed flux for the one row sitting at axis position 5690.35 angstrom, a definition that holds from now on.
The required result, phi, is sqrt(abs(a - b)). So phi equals 0.52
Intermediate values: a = 1.56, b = 1.29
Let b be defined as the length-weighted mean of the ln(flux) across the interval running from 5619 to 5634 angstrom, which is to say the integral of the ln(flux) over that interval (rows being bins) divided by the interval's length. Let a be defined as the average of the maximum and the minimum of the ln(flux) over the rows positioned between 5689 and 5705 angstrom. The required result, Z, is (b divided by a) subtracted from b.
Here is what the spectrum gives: -0.8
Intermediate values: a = 0.30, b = 0.34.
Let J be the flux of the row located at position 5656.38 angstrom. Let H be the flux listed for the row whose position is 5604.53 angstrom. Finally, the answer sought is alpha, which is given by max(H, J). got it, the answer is 1.41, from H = 1.36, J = 1.41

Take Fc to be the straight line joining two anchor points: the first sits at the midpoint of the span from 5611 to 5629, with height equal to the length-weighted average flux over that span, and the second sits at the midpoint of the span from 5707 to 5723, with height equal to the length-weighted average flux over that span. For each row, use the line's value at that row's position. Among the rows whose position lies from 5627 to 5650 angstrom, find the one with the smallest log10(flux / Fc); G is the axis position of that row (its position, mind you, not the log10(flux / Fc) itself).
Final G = 5632.99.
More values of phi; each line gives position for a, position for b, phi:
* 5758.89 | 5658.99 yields 0.36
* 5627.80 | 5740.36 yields 0.22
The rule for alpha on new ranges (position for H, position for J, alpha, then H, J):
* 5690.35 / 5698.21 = 1.29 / 1.29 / 1.26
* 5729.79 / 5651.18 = 1.54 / 0.959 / 1.54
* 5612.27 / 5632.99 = 1.57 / 1.57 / 1.35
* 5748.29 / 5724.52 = 1.56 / 1.54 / 1.56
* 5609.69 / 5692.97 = 1.53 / 1.53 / 1.29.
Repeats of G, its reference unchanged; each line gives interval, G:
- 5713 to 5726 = 5716.61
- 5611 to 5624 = 5620.03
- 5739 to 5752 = 5745.65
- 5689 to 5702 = 5698.21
